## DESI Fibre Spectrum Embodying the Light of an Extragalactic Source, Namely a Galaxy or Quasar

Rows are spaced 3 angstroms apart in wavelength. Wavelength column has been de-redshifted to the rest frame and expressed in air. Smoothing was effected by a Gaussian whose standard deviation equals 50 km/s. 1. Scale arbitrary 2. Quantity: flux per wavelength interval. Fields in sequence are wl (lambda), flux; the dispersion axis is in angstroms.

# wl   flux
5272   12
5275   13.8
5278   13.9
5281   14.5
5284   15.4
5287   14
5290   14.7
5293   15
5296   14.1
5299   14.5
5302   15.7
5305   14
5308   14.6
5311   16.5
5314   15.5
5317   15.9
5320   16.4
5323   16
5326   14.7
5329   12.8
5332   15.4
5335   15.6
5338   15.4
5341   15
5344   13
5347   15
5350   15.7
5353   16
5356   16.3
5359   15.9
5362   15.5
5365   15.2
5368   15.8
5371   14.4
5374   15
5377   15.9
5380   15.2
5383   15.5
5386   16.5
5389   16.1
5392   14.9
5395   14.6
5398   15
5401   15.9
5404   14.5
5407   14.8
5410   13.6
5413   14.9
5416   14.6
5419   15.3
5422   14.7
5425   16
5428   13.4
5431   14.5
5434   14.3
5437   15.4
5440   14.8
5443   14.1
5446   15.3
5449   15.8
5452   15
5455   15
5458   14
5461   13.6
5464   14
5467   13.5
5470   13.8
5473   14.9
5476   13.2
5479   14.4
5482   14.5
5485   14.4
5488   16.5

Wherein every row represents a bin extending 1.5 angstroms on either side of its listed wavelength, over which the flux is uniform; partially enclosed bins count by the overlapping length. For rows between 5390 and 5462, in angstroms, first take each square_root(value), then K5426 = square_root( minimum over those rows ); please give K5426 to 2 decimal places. 1.91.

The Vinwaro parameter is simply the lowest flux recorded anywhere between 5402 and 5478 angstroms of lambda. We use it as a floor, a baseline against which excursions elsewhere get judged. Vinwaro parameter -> 13.2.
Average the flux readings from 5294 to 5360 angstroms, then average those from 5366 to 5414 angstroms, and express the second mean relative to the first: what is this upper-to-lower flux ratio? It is 0.999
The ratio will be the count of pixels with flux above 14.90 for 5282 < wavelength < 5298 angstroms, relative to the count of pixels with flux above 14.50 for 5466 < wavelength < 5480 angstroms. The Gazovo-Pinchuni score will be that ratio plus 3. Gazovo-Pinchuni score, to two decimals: 5.00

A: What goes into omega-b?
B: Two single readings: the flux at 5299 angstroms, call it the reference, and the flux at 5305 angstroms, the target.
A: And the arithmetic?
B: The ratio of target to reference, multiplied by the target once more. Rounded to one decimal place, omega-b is 13.5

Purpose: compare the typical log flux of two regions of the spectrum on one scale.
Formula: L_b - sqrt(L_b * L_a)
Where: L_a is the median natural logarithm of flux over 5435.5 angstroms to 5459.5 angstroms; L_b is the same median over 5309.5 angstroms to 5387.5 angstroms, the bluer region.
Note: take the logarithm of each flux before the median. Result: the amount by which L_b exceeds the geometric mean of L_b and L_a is 0.016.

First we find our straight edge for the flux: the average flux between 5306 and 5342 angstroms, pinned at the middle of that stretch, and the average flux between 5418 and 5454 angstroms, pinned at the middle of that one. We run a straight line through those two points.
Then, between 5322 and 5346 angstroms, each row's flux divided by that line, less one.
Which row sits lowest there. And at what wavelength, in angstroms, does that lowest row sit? 5329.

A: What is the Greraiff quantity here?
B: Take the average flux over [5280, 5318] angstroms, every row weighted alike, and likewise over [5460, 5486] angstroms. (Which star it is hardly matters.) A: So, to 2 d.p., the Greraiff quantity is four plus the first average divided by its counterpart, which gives 5.07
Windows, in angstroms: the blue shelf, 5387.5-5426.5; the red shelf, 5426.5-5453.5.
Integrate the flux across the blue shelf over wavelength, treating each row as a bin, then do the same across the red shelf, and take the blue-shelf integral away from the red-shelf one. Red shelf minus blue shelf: -187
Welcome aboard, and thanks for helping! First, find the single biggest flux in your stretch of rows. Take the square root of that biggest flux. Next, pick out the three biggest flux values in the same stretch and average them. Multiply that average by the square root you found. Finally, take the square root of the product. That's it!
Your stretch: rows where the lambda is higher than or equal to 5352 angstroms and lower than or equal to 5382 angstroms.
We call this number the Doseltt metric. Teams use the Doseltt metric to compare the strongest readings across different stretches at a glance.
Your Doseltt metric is 8.05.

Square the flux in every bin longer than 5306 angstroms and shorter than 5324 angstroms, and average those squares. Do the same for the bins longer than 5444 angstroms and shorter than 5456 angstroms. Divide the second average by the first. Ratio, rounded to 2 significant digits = 0.93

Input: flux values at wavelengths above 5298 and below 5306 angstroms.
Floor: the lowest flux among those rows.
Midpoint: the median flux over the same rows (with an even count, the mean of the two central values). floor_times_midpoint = 203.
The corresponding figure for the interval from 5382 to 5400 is 223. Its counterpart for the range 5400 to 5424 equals 201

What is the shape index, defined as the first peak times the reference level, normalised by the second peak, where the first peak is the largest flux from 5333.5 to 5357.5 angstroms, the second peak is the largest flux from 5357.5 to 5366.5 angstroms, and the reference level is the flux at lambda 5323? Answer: 16.4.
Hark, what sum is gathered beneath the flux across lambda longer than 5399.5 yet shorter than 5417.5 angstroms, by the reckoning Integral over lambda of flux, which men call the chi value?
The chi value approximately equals 265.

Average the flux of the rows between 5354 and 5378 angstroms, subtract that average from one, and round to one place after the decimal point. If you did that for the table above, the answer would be -14.5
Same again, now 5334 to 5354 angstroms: -14.1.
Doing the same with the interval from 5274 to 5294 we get -13.5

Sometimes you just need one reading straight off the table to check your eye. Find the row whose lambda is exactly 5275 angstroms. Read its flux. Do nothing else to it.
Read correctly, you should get 13.8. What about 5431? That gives 14.5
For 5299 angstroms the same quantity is 14.5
